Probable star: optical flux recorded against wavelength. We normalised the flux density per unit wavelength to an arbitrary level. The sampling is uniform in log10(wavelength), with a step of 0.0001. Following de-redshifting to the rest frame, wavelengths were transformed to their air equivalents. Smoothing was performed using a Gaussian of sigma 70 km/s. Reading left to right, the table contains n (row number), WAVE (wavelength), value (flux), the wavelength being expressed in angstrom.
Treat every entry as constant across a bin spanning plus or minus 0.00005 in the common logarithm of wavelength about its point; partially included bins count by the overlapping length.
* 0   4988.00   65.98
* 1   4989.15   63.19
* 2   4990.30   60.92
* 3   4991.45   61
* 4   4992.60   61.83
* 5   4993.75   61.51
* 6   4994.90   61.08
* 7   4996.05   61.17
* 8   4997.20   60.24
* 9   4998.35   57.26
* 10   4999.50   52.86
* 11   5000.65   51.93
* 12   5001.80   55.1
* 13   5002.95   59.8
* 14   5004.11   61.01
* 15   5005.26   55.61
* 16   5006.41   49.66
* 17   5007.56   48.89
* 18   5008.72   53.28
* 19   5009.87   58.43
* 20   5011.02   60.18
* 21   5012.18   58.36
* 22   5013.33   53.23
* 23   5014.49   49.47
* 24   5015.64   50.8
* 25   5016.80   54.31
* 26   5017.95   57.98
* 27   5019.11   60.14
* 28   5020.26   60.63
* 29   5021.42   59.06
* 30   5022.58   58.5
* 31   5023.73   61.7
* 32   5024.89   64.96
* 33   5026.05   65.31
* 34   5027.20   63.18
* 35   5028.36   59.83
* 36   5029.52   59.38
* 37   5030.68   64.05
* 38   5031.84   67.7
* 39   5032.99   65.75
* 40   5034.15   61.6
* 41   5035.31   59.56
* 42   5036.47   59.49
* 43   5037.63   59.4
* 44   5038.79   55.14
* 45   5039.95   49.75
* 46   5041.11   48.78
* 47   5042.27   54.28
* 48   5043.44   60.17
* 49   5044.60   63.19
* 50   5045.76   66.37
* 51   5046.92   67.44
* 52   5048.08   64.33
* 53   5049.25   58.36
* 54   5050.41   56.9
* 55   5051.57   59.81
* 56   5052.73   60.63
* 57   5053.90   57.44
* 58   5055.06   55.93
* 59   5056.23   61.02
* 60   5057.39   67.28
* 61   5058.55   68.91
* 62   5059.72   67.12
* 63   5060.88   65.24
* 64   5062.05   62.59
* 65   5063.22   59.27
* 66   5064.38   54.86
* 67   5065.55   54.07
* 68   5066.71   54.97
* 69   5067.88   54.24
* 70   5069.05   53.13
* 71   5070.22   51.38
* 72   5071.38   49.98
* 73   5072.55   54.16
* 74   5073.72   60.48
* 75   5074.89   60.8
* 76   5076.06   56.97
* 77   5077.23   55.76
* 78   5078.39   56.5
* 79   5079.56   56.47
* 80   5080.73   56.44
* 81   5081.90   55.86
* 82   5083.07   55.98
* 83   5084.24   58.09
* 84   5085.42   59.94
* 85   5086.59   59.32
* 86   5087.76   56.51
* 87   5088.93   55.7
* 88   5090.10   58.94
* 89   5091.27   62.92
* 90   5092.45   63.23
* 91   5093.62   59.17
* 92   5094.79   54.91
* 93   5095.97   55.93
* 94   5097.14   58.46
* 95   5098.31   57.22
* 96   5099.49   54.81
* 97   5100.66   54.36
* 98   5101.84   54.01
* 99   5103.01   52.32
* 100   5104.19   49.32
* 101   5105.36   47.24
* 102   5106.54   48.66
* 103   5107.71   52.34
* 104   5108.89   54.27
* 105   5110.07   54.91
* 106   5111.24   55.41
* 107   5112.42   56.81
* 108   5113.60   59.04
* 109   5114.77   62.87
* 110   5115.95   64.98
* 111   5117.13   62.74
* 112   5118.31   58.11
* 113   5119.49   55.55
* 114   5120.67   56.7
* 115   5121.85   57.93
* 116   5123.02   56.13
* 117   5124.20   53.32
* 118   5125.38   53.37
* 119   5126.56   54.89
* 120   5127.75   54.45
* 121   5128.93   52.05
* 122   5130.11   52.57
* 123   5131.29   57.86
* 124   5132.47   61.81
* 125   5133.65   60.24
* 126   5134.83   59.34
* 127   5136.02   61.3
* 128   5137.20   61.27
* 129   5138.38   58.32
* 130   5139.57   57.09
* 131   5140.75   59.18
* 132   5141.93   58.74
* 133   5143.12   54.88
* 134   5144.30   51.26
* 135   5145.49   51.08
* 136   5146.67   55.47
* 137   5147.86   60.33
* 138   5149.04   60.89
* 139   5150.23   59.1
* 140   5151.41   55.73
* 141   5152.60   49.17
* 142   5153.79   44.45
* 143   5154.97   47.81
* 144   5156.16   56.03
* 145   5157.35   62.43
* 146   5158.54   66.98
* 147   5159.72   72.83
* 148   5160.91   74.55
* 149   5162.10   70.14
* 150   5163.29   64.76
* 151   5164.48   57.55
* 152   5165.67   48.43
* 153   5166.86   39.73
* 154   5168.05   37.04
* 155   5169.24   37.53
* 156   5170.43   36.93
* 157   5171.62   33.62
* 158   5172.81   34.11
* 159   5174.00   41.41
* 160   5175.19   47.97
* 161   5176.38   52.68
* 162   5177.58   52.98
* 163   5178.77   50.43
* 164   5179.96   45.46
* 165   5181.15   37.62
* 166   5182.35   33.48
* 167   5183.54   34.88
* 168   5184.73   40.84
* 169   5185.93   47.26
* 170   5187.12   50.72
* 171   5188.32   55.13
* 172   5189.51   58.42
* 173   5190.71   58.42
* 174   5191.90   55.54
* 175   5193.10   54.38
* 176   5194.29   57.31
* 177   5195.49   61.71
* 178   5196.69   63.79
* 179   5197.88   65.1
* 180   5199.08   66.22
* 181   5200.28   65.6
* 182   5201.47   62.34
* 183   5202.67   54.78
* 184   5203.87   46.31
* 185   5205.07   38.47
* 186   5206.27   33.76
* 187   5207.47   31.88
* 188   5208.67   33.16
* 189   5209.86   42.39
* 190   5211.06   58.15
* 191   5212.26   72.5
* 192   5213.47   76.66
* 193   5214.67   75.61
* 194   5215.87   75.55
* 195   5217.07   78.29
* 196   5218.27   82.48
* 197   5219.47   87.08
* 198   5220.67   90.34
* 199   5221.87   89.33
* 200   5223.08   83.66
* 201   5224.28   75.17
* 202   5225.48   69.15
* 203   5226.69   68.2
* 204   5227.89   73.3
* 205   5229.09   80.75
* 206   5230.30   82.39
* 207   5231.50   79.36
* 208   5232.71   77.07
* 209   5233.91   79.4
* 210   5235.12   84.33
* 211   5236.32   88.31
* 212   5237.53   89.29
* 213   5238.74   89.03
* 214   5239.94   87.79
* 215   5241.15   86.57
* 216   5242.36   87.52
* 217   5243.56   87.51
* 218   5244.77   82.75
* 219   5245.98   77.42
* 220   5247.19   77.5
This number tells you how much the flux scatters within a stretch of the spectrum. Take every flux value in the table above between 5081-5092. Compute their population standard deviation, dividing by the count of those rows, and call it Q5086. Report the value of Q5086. 2.3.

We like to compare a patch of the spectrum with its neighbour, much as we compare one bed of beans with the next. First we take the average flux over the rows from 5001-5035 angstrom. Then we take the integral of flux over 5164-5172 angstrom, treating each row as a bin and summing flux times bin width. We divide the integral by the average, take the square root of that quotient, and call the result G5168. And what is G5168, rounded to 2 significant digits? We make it 2.4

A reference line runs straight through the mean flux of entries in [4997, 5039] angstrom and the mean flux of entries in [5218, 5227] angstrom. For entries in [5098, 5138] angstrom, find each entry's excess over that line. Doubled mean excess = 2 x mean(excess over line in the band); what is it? -26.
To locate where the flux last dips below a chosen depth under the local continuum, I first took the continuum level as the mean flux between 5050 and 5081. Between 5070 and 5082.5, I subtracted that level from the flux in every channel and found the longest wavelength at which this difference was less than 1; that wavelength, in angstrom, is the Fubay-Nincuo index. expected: 5081.90 angstrom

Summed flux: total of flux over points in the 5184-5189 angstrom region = 194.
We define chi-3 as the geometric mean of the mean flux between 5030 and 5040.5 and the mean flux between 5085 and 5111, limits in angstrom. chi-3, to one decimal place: 57.9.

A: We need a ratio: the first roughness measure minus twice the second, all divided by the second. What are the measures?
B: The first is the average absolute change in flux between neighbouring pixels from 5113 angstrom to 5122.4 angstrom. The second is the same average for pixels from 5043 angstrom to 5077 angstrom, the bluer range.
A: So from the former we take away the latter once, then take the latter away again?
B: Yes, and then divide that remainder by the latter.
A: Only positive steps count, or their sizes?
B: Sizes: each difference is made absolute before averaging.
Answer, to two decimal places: -1.05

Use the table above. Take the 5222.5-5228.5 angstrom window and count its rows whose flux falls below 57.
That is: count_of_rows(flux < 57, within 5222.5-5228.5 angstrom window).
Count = 0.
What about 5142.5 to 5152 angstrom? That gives 5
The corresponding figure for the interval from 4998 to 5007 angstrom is 5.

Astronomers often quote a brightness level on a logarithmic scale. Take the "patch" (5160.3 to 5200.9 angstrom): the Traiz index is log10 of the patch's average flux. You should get 1.71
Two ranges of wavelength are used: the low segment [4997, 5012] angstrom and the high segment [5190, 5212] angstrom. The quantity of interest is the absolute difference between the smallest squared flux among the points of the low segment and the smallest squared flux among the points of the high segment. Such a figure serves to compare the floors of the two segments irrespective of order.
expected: 1374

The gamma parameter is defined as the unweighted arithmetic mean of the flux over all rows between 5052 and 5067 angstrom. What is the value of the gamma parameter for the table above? 61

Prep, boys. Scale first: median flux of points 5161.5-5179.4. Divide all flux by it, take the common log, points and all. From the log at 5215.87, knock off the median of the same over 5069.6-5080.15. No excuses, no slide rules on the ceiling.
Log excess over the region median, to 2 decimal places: 0.13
